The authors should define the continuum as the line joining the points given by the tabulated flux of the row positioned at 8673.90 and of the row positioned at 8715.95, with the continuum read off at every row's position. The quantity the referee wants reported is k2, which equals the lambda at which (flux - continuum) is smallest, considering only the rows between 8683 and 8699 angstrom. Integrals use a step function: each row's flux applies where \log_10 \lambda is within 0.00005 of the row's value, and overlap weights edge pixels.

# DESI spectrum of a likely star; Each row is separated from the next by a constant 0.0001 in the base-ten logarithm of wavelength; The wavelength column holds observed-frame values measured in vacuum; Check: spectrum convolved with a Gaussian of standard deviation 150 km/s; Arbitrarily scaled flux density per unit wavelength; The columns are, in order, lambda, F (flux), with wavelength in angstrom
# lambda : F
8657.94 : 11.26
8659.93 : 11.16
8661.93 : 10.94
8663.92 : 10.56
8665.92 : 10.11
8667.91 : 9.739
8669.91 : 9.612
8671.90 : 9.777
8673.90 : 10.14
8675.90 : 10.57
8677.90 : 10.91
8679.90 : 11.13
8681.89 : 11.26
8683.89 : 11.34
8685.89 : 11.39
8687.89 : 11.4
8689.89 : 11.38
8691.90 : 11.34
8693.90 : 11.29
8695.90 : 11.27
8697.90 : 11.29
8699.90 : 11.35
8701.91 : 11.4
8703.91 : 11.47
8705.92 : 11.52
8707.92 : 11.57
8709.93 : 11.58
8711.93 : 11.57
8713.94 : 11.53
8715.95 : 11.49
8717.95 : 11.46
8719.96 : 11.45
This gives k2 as 8697.90 angstrom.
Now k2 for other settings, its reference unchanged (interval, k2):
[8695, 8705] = 8701.91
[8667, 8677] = 8669.91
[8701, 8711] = 8709.93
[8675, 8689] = 8675.90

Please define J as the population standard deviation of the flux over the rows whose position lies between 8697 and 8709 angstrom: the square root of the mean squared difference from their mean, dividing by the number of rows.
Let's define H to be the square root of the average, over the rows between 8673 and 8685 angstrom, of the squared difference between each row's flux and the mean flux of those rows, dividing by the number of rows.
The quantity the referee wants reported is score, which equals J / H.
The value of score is 0.2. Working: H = 0.42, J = 0.10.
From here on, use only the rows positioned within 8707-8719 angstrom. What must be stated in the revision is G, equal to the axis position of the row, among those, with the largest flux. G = 8709.93 angstrom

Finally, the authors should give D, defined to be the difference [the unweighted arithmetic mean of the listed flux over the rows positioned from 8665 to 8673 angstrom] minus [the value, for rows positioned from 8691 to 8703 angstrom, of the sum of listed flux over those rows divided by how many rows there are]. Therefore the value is -1.51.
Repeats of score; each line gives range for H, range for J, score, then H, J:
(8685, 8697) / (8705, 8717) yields 0.7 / 0.05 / 0.03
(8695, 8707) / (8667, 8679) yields 5.2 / 0.09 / 0.47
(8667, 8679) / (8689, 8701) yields 0.1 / 0.47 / 0.04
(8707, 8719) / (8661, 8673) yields 10.7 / 0.04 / 0.48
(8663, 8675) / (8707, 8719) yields 0.1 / 0.32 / 0.04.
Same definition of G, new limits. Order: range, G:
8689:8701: 8689.89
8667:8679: 8677.90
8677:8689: 8687.89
